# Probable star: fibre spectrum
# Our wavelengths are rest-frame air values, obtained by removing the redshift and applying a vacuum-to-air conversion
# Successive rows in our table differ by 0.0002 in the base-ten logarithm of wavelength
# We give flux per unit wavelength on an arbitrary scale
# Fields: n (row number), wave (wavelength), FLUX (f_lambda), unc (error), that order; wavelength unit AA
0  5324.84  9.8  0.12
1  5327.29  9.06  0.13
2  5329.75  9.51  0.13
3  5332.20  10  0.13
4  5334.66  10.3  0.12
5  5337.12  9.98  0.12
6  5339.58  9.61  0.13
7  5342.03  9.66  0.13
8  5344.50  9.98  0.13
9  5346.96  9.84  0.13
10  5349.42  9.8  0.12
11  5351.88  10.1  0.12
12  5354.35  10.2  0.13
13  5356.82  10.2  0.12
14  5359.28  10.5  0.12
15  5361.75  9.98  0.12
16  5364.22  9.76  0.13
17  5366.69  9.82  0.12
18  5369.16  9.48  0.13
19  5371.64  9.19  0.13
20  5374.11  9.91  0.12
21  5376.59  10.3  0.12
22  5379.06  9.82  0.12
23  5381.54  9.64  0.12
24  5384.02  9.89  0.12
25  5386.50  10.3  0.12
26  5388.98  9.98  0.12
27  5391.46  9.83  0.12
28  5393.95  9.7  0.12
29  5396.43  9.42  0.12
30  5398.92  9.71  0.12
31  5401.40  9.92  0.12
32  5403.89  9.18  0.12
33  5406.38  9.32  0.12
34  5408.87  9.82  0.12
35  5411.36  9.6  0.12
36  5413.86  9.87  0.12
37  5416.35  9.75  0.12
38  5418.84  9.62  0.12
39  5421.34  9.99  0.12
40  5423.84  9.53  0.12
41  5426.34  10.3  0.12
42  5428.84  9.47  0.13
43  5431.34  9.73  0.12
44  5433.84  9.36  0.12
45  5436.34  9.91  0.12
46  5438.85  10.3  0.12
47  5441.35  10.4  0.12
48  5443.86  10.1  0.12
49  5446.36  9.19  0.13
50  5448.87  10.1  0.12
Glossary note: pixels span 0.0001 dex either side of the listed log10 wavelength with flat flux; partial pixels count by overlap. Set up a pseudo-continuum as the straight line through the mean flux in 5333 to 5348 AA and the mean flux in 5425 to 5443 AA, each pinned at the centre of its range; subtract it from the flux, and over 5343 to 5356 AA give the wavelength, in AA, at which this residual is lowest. 5349.42 AA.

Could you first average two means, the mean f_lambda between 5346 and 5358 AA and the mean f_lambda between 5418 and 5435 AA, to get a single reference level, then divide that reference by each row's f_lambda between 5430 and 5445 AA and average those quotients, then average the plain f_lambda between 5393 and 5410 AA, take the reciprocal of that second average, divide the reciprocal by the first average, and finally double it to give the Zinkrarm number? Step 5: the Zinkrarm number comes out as 0.210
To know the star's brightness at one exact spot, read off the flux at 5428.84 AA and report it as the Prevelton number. 9.47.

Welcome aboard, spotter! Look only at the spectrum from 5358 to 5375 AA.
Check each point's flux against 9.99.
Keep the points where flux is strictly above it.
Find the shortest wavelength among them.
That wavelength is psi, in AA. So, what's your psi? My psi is 5359.28 AA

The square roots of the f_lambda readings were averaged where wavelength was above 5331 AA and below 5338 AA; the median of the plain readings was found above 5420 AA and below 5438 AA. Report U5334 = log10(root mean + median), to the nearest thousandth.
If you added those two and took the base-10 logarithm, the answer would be 1.111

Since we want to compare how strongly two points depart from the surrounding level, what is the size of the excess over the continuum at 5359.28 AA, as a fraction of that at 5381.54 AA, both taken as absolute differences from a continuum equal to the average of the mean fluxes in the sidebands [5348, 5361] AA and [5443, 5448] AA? 2.3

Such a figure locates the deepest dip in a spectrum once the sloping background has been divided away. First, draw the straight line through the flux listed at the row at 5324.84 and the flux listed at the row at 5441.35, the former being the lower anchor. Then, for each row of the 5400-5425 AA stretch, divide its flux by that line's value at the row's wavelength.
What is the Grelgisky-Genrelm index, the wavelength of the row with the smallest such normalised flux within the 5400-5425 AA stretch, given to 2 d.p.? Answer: 5403.89 AA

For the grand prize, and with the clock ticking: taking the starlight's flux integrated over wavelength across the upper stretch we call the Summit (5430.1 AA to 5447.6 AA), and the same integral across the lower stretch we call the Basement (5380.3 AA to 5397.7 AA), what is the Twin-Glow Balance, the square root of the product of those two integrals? 171.7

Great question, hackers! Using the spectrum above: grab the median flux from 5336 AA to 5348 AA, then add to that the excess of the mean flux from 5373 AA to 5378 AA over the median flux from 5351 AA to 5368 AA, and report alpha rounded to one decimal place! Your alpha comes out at 9.8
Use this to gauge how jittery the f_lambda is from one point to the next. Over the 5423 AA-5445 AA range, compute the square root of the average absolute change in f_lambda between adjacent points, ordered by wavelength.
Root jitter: 0.67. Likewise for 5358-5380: 0.61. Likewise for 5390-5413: 0.56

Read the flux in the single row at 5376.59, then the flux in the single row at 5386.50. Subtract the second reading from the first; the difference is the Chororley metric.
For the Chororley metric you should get 0.0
